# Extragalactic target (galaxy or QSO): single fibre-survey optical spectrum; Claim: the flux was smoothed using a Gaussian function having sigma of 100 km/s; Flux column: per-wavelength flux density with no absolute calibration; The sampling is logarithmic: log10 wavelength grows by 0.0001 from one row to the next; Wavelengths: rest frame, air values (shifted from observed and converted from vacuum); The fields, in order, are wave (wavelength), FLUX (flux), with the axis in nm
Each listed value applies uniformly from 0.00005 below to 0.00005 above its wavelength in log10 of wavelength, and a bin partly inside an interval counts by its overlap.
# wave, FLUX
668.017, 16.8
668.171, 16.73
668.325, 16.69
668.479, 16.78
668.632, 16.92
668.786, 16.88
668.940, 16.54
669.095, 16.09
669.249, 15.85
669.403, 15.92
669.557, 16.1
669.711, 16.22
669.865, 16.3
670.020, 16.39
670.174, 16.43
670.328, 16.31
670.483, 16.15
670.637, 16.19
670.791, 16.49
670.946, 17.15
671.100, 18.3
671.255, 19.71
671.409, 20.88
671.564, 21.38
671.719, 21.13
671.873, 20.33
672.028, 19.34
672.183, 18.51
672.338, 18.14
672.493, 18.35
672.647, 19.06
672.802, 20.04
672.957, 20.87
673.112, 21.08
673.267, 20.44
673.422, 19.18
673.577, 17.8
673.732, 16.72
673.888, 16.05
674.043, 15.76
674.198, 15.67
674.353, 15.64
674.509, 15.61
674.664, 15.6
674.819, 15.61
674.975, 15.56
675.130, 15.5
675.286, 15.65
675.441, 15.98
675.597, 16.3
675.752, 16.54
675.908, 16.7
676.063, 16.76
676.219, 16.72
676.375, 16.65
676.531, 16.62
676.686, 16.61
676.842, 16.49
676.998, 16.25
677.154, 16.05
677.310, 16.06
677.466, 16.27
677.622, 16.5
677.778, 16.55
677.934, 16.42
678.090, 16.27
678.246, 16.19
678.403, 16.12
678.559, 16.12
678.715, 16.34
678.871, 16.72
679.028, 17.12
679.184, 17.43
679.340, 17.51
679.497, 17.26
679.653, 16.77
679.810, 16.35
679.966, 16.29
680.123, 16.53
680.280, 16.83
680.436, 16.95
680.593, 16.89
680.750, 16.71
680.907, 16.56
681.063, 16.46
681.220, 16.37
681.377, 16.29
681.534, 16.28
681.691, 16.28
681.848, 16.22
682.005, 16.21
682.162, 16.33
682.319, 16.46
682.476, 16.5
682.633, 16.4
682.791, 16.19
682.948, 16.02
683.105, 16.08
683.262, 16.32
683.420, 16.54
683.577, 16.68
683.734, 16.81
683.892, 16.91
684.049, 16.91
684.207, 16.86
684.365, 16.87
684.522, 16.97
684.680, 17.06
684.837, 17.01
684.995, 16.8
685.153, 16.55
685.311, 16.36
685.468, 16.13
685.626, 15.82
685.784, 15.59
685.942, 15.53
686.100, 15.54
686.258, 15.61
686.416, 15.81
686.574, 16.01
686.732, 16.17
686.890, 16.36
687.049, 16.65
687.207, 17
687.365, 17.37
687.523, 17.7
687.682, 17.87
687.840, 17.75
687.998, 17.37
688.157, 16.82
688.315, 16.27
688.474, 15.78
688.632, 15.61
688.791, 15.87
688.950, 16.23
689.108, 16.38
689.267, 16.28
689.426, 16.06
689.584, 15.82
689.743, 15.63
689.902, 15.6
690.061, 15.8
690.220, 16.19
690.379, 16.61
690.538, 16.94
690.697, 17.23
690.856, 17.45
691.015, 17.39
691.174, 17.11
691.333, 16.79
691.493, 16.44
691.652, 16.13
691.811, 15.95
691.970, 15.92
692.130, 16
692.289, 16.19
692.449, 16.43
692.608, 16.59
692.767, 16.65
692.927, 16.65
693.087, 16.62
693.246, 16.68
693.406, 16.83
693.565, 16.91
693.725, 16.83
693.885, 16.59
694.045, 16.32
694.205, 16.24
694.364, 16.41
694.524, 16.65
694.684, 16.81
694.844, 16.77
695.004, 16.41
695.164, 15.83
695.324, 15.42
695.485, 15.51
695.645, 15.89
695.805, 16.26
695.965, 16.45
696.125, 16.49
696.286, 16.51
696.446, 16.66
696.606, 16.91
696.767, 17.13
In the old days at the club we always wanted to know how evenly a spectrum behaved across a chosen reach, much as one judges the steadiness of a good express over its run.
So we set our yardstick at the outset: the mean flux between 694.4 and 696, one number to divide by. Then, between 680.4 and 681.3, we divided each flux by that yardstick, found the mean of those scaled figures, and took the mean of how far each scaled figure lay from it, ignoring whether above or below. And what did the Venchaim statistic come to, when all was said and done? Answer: 0.012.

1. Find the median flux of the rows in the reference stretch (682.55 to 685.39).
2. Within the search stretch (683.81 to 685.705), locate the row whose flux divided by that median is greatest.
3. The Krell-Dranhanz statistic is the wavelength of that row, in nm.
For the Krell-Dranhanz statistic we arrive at 684.680 nm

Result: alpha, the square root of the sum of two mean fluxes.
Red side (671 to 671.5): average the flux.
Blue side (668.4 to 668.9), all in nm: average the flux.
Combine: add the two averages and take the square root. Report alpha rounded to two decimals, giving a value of 6.04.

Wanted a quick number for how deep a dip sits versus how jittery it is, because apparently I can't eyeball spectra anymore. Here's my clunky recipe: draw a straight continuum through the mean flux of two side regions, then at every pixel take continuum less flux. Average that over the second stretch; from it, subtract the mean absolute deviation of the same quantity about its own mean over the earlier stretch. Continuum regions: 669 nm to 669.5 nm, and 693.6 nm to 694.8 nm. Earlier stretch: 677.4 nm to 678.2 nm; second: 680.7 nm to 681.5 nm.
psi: -0.3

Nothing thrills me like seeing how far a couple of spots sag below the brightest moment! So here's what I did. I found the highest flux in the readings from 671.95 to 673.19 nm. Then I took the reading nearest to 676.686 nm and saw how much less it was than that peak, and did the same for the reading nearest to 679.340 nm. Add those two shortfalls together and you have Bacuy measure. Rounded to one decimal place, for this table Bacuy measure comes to 8.0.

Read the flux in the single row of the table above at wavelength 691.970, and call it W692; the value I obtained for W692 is 15.92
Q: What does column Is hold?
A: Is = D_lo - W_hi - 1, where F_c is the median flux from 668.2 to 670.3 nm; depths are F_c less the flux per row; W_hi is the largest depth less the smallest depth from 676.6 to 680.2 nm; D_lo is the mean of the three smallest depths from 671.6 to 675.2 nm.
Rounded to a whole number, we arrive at -7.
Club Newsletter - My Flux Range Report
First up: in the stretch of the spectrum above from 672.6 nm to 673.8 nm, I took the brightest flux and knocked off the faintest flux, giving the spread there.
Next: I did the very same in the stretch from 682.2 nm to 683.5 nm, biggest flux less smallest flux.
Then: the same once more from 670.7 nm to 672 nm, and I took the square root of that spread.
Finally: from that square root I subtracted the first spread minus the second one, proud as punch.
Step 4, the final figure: -1.6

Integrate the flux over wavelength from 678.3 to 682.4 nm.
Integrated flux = 68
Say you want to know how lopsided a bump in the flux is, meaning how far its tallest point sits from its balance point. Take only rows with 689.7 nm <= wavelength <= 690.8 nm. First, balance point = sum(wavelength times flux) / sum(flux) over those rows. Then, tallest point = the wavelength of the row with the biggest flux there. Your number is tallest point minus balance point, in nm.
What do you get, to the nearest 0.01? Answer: 0.47 nm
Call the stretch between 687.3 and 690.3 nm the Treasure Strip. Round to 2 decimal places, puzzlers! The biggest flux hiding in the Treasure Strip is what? 17.87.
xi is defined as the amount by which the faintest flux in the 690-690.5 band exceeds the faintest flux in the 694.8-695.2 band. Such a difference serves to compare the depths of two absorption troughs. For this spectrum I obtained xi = 0.0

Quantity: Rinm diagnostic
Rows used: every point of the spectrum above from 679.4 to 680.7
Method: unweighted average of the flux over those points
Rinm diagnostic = 16.7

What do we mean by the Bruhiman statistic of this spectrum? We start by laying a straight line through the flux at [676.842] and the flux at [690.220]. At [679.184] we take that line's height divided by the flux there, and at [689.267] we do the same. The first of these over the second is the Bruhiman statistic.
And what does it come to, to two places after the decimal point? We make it 0.95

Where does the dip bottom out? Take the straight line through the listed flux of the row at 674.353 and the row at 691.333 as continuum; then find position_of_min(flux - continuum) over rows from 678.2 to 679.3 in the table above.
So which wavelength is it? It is 678.559 nm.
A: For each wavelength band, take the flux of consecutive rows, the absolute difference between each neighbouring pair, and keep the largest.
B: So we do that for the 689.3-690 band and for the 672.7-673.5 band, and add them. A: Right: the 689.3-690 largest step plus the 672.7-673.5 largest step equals 1.5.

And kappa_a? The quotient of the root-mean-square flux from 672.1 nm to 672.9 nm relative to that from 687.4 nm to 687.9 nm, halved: 0.53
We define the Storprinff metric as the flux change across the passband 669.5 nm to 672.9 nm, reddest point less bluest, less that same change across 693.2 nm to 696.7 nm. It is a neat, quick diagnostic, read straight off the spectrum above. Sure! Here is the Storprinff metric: 3.7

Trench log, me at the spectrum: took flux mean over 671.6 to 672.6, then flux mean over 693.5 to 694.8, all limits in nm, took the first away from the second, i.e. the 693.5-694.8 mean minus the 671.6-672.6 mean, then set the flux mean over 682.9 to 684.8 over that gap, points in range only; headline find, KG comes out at -6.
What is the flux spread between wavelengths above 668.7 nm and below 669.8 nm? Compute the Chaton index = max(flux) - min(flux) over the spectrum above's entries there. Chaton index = 1.0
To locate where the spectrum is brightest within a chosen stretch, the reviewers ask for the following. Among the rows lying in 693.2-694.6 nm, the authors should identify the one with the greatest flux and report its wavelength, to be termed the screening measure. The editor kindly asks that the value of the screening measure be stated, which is 693.565 nm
